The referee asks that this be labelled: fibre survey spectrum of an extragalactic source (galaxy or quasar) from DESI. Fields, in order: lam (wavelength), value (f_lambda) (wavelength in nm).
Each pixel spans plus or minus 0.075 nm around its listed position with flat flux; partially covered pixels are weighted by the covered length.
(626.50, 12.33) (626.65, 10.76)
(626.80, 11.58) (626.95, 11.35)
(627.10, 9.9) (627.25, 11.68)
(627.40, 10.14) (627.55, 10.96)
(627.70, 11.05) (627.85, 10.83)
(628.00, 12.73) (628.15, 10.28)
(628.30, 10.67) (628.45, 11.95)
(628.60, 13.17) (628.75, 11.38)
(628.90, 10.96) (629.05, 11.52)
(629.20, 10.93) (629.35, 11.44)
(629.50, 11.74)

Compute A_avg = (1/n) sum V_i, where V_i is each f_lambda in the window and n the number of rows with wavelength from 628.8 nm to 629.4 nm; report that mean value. 11.2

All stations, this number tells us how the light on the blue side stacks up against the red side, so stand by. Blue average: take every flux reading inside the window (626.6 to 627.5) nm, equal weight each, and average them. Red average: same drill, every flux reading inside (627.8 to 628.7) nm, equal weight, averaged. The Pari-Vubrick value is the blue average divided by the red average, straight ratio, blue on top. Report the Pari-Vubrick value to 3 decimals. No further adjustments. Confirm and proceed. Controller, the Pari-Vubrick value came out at 0.939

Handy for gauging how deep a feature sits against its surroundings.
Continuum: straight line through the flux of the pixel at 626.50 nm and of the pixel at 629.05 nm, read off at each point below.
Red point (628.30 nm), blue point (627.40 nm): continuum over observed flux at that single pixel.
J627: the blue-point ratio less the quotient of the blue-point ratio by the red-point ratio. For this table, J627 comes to 0.110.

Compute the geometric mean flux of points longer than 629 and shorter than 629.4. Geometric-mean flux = 11.29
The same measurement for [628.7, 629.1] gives 11.28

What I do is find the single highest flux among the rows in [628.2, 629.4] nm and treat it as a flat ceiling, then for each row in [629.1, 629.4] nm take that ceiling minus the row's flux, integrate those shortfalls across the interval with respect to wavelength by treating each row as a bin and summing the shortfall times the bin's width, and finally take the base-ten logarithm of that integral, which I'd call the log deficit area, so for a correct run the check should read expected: -0.23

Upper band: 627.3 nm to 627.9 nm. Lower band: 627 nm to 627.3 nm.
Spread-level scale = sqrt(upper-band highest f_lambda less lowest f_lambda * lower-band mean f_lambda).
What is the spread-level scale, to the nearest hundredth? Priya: 3.13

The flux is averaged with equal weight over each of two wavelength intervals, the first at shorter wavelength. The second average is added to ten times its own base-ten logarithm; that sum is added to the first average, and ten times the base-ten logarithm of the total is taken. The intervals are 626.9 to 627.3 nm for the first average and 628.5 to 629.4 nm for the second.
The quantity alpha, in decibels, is 15.2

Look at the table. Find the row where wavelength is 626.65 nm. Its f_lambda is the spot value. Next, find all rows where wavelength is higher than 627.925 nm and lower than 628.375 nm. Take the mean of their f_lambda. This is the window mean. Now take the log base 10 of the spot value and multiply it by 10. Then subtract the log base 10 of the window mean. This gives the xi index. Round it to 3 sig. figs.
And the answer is 9.27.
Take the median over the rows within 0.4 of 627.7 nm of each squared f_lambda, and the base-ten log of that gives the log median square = 2.08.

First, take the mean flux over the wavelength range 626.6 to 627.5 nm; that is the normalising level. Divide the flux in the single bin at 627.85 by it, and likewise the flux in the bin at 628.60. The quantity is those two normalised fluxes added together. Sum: 2.20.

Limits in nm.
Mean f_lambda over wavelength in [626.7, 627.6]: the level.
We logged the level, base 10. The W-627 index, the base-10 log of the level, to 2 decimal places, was 1.04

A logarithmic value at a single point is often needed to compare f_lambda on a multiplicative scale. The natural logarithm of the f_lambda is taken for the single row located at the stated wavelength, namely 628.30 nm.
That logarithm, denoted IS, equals 2.37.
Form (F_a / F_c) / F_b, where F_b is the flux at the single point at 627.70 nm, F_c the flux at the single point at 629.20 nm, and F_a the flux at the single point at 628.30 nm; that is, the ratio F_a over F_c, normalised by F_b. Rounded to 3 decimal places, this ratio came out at 0.088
